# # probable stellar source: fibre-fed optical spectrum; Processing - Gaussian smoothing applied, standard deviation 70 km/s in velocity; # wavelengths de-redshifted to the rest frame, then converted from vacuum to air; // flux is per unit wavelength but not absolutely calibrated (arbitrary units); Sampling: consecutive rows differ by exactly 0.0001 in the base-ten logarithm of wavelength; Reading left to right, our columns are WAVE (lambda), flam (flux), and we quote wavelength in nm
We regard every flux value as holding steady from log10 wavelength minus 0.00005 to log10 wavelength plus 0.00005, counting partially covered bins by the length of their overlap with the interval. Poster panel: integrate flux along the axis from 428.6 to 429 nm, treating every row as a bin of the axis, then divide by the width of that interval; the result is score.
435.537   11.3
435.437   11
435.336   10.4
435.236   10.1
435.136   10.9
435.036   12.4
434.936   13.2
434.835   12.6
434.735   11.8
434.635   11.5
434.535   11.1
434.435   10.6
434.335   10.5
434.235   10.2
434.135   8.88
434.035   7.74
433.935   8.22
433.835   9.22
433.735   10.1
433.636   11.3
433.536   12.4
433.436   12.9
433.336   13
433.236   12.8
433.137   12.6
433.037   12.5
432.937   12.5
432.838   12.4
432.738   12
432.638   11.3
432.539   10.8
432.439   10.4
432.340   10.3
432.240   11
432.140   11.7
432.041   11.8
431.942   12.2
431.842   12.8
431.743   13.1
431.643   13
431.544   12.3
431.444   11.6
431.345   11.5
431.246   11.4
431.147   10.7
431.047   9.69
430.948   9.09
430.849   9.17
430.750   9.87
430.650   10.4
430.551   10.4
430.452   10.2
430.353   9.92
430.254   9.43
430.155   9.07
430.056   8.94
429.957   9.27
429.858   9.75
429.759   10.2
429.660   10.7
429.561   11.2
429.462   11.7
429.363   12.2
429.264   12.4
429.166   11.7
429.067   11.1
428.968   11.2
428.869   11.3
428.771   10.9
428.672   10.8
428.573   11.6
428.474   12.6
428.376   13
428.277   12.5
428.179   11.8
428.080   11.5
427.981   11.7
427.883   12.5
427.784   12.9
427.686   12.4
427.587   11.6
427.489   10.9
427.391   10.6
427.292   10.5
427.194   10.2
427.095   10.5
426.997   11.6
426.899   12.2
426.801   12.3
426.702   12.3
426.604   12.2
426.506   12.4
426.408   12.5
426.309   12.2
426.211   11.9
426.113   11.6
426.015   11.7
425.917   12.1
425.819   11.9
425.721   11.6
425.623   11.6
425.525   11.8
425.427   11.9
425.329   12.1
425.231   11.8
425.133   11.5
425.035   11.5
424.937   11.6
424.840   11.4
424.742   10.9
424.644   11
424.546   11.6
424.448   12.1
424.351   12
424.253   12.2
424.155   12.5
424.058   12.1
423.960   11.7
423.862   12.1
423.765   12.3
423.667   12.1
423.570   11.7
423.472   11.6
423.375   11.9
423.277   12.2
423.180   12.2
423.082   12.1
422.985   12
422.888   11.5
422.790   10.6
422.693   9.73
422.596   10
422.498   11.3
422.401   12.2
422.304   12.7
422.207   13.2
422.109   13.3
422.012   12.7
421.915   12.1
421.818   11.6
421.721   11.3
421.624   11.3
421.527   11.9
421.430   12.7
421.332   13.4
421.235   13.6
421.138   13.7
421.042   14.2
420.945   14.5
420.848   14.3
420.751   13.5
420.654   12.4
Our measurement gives 11.1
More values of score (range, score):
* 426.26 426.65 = 12.3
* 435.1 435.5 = 10.6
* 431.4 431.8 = 12.5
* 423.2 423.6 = 11.9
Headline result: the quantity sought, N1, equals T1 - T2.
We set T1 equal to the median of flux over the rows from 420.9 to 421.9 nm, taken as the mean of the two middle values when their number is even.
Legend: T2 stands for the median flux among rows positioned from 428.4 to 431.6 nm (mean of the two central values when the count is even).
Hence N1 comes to 2.3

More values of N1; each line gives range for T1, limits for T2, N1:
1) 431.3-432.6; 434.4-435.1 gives -0.1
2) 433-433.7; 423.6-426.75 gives 0.7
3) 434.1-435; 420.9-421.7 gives -2.4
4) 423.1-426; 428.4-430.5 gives 1.0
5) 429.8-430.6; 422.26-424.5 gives -2.5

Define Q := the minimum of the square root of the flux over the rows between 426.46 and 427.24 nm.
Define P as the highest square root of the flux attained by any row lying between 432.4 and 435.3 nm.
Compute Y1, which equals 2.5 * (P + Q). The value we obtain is 17.1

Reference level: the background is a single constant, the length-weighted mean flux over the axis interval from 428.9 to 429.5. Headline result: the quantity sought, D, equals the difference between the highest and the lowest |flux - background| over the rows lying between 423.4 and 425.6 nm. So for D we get 0.8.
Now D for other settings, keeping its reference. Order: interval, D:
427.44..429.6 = 1.3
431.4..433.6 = 1.4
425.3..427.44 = 1.5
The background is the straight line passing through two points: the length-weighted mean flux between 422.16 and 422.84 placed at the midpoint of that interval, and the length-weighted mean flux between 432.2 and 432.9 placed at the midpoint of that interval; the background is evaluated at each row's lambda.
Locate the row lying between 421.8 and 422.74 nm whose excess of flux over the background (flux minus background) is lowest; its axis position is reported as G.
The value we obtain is 422.693 nm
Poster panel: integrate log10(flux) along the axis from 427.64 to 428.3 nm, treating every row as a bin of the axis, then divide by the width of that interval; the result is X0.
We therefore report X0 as 1.09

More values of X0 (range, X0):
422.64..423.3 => 1.06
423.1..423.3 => 1.09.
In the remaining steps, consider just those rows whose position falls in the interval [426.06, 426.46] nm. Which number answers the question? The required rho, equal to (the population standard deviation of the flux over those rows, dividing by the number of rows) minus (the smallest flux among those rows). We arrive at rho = -11.3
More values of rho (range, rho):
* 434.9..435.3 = -8.9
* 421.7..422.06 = -10.8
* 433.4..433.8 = -9.0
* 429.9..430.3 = -8.8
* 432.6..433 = -10.8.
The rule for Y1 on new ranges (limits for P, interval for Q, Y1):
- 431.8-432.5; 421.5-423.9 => 16.7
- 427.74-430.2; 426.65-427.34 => 17.0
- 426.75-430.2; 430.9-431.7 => 16.6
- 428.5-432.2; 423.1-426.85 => 17.3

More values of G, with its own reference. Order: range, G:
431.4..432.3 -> 432.240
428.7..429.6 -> 428.771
